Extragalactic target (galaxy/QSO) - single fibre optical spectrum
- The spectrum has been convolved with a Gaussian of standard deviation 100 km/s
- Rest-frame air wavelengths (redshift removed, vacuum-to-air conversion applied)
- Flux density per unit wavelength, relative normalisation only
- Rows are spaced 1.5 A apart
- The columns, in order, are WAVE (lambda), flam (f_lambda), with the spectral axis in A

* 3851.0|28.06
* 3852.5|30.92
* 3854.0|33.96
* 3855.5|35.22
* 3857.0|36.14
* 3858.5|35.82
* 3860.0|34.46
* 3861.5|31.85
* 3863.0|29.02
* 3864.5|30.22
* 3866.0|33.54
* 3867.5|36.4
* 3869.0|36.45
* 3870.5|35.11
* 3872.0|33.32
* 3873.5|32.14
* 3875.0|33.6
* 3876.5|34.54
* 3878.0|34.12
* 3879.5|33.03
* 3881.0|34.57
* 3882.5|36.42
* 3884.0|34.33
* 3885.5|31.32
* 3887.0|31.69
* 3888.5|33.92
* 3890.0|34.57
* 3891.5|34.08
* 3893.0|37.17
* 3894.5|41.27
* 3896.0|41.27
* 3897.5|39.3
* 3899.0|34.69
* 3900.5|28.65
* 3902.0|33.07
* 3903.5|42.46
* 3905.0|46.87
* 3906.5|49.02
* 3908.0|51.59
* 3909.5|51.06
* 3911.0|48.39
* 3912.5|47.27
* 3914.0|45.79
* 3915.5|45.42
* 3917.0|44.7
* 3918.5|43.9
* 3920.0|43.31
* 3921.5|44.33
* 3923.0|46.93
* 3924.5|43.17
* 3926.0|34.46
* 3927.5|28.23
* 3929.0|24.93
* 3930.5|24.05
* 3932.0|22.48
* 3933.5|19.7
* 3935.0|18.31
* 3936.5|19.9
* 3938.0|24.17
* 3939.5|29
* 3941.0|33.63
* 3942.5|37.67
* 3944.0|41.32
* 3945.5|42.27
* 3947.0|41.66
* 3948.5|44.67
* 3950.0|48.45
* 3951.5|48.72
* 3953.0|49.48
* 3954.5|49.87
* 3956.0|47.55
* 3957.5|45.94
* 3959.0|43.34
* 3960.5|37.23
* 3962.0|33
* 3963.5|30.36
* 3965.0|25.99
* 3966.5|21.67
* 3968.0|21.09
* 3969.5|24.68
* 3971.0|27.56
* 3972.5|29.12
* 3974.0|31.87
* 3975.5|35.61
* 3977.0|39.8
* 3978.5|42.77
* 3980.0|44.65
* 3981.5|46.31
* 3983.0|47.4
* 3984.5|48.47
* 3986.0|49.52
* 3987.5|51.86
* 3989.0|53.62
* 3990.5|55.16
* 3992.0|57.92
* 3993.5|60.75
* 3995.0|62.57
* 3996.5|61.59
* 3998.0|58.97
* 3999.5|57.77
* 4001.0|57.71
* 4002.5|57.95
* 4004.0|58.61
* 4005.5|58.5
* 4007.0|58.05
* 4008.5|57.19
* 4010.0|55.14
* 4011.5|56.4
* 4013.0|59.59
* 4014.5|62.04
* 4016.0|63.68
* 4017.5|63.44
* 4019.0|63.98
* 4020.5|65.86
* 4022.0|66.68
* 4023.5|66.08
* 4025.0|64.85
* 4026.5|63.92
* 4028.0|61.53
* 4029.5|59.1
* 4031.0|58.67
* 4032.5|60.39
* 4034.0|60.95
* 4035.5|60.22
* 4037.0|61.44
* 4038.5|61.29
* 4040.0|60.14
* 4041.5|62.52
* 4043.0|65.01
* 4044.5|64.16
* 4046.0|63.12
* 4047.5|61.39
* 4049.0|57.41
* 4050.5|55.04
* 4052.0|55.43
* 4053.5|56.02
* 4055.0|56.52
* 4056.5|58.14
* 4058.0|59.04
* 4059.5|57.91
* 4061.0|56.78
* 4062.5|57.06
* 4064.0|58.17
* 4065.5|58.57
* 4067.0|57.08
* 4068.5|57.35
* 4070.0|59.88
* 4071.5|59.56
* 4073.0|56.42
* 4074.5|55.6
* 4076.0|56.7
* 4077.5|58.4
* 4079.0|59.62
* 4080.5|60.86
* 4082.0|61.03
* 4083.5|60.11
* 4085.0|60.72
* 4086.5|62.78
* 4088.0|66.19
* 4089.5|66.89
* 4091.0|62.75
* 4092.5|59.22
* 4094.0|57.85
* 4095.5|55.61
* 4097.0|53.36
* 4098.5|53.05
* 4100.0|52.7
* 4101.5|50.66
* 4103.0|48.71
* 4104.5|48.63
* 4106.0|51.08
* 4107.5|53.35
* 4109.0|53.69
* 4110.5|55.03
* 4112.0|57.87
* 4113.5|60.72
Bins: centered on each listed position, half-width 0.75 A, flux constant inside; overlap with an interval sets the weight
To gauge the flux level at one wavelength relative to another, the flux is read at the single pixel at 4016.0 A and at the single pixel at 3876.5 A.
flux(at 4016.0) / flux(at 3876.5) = 1.8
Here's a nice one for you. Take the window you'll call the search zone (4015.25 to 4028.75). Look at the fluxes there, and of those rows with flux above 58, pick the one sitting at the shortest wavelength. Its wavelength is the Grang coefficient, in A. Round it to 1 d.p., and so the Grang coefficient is 4016.0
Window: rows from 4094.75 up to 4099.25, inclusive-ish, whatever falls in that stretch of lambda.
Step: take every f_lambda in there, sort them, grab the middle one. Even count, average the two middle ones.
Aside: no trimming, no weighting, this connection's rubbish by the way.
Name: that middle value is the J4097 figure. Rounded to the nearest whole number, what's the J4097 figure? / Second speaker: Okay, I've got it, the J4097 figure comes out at 53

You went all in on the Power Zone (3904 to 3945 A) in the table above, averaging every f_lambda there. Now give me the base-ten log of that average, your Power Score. 1.57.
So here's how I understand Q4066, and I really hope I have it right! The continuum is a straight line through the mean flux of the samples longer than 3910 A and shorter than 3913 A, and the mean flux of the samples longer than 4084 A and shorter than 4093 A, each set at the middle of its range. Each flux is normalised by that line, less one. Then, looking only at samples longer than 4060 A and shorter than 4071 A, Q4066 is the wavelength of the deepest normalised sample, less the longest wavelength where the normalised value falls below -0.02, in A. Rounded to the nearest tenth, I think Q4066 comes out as -3.0 A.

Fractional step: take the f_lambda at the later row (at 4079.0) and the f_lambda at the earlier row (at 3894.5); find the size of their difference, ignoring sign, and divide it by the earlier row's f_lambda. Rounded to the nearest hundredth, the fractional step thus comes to 0.44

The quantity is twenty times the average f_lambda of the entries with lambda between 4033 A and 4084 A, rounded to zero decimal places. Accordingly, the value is 1182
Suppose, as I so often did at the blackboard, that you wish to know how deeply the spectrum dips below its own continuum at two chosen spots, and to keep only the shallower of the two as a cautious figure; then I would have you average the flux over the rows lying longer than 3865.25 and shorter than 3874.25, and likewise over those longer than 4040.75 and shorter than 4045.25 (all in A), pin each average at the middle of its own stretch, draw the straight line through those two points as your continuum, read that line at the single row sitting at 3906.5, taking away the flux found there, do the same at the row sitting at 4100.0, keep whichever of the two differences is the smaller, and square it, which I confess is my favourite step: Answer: 69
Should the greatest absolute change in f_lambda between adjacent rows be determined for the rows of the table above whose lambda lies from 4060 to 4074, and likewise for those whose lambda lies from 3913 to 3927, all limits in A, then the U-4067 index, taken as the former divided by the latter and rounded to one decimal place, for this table 0.4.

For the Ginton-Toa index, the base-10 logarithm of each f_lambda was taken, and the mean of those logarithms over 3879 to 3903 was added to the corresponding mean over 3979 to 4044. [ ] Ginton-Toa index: 3.31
